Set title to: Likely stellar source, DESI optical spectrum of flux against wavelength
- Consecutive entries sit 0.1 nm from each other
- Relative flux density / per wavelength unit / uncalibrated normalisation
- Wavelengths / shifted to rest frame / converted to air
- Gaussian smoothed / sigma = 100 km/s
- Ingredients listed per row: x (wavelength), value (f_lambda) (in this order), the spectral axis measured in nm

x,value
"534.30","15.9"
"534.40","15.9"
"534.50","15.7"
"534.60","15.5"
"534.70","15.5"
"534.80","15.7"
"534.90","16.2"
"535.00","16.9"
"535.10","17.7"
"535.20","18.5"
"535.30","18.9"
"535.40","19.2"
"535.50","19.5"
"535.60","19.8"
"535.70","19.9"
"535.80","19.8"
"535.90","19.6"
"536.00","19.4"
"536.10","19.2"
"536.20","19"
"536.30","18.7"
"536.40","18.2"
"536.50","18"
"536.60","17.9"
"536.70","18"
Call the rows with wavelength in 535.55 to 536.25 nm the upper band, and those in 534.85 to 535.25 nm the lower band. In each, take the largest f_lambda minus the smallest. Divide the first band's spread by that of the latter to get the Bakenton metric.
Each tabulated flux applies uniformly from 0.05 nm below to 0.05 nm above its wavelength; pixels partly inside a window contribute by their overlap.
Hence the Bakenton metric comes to 0.39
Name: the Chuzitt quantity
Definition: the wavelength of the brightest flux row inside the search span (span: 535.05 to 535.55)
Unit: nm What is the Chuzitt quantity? 535.50 nm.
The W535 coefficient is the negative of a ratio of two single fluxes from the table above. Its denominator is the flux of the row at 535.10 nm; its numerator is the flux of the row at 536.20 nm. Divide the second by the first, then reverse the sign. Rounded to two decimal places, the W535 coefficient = -1.07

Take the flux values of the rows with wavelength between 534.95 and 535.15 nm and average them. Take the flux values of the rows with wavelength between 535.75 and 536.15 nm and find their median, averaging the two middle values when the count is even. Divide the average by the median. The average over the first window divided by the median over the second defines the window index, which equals 0.89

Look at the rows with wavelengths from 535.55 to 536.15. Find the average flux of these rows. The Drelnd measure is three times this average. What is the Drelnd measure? 59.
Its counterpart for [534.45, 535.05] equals 48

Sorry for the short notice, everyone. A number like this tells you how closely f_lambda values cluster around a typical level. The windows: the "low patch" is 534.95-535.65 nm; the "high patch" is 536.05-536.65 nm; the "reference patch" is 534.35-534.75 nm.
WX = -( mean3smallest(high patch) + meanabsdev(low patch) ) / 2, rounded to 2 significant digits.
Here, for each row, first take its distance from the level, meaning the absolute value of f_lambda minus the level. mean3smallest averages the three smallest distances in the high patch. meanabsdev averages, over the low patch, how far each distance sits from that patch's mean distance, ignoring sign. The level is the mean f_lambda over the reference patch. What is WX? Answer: -1.6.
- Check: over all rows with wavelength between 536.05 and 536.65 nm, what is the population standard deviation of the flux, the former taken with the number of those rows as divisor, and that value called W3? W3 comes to 0.50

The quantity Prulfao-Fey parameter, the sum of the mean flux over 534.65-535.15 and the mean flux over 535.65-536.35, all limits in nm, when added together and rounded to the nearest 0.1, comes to 35.8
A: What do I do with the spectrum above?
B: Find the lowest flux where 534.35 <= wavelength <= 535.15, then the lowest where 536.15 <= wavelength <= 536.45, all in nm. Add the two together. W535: 33.7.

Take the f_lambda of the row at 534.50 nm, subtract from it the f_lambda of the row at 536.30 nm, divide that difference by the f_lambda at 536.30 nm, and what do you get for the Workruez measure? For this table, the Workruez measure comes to -0.160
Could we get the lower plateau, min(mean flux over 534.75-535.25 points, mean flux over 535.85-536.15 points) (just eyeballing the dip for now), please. 17.0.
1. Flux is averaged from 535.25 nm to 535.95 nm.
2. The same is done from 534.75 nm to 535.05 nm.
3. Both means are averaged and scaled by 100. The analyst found 1790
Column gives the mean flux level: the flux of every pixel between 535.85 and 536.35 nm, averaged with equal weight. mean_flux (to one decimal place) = 19.2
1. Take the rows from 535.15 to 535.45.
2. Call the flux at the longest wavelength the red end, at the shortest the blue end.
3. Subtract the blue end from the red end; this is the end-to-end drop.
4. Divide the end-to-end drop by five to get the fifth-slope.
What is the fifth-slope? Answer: 0.14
